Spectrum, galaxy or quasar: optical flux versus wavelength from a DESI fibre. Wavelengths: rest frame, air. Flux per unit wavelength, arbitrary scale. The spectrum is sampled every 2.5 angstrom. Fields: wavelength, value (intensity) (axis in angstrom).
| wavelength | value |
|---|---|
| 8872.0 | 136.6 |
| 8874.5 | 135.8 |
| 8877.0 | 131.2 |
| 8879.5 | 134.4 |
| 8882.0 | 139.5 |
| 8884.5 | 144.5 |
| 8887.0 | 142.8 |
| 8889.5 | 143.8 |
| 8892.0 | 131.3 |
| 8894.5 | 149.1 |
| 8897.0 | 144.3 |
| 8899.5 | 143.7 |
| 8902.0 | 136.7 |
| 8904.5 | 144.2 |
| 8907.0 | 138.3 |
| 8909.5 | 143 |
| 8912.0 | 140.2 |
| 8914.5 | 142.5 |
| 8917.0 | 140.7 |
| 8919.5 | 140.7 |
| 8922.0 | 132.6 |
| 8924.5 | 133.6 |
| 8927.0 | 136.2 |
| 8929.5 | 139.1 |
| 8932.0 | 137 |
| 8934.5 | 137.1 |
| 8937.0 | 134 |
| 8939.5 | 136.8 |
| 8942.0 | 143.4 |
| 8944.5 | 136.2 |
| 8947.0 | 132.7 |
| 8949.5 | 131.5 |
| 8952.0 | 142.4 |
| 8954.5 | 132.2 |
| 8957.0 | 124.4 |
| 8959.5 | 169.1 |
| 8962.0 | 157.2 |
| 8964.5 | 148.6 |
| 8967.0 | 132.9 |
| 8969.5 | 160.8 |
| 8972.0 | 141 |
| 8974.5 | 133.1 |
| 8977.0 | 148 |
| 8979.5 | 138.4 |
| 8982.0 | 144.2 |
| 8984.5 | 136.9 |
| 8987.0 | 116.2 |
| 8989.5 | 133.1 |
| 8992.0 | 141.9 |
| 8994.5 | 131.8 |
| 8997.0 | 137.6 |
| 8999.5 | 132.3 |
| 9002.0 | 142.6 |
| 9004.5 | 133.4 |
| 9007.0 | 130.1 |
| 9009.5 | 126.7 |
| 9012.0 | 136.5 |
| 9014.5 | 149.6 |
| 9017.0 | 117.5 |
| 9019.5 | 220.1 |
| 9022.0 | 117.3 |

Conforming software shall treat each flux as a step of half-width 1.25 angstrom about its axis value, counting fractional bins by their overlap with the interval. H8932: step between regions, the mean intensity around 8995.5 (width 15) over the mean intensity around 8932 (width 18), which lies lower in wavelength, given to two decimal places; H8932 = 1.00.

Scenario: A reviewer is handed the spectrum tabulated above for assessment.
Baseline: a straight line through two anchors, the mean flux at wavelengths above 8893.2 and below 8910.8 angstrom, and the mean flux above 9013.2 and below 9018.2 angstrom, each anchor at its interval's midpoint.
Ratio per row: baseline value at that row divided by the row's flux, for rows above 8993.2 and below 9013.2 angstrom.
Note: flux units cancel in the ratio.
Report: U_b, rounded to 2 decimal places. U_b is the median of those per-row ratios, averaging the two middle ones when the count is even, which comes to 1.01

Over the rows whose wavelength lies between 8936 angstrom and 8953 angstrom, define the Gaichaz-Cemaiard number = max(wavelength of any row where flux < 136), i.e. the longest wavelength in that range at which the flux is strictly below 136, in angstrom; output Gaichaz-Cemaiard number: 8949.5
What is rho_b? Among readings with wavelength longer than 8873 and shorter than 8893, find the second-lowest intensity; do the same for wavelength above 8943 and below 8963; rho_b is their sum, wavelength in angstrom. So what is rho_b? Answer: 263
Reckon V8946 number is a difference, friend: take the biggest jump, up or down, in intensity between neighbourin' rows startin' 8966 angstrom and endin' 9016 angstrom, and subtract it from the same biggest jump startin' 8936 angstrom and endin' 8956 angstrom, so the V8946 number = -17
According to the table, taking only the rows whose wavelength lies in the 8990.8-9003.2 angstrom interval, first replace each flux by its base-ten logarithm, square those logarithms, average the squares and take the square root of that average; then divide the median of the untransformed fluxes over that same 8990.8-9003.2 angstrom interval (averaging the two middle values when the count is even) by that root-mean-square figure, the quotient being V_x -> 64.4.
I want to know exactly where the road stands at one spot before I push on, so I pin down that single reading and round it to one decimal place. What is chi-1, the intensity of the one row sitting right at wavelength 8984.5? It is 136.9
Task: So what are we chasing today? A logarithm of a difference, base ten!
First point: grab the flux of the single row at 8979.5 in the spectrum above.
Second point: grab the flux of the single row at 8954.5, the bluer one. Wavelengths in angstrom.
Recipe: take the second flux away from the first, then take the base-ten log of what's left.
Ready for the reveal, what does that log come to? 0.8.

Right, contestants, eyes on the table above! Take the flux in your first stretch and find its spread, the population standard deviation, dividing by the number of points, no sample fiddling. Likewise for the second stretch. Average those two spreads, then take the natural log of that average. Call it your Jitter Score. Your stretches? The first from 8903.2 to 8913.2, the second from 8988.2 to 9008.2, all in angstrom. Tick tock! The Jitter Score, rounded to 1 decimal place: 1.2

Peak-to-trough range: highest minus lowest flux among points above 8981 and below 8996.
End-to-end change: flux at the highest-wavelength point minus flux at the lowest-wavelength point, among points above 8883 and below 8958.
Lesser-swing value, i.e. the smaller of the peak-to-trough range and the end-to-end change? -20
